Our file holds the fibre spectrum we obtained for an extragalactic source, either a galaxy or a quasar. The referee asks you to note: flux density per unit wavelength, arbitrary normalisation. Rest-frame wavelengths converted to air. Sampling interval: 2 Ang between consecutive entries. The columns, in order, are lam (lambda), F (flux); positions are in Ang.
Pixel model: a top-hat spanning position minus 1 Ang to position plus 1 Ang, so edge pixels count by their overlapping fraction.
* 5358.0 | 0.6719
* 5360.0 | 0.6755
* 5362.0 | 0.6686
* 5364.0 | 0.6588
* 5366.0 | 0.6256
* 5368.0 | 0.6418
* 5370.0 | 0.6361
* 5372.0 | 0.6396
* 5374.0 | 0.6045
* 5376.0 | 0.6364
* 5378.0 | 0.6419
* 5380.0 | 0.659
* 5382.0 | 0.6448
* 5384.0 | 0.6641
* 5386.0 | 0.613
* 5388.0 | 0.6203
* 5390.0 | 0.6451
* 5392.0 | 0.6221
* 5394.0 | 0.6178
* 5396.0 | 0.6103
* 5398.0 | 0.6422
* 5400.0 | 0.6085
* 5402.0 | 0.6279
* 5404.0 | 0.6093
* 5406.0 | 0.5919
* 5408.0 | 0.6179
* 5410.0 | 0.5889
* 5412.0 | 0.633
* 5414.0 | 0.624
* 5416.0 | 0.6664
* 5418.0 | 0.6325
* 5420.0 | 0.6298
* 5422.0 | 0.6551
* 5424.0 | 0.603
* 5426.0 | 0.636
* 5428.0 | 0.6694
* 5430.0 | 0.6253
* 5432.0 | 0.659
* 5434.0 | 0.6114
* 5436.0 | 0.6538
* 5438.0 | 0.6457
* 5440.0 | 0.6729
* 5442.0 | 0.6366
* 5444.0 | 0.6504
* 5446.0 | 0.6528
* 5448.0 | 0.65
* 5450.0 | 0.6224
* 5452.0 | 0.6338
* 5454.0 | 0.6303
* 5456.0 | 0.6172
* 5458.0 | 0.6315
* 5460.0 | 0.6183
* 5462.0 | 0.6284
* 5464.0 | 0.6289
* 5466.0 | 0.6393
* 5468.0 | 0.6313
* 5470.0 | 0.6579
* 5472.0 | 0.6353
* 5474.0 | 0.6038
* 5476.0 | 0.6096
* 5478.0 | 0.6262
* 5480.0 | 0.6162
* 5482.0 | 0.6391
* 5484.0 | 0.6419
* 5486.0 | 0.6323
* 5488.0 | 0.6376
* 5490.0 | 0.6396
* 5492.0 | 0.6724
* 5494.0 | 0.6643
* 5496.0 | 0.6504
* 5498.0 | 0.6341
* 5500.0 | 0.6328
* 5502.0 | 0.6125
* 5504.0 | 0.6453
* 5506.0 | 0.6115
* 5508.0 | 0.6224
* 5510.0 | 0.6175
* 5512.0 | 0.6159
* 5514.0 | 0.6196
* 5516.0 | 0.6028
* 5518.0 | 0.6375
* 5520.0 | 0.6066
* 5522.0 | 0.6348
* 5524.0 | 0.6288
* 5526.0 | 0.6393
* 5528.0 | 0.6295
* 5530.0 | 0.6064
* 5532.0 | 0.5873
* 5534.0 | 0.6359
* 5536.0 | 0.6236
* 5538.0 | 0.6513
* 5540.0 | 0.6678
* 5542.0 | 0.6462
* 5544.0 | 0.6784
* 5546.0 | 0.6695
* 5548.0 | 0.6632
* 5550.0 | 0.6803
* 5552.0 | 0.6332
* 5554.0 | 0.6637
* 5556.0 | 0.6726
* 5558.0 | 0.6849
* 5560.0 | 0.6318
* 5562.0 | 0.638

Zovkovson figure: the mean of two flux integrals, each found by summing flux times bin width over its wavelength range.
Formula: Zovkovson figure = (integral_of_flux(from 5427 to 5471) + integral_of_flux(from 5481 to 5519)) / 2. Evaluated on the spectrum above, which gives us 26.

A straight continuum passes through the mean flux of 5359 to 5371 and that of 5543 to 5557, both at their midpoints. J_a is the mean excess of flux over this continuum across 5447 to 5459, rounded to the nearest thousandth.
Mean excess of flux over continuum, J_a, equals -0.027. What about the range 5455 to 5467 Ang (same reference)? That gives -0.031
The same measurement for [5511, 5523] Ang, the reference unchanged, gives -0.044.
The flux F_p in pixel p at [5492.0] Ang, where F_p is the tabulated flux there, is 0.6724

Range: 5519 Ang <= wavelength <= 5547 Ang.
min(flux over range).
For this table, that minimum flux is 0.5873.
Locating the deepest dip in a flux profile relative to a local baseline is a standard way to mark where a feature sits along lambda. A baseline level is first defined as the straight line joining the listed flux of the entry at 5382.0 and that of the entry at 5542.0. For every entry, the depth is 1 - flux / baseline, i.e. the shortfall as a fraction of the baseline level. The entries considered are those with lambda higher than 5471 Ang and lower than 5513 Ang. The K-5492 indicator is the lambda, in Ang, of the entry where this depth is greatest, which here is 5474.0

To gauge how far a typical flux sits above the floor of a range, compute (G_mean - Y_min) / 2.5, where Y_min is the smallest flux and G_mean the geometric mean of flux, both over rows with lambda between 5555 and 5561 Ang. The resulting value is 0.012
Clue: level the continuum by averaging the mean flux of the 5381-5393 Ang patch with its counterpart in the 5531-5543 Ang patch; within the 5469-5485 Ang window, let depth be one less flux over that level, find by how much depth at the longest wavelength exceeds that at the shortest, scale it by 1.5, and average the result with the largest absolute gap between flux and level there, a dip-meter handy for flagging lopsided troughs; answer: 0.035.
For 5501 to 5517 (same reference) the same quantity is 0.028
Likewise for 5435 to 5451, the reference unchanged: 0.056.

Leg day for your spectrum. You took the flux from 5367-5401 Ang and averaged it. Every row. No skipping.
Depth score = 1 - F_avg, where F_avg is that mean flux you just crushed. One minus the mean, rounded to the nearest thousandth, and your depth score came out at 0.368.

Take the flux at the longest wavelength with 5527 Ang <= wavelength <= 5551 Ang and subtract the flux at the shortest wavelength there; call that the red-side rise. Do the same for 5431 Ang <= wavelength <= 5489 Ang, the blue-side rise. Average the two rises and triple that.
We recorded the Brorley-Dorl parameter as 0.044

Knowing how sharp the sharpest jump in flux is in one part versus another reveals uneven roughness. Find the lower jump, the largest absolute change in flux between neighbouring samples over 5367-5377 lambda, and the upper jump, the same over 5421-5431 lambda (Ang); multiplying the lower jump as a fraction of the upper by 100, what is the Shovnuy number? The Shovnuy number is 67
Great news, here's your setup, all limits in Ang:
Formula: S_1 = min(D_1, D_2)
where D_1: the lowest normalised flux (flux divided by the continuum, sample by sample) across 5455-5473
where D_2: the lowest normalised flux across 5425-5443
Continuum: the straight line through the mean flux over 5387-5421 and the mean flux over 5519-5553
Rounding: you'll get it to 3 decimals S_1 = 0.976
